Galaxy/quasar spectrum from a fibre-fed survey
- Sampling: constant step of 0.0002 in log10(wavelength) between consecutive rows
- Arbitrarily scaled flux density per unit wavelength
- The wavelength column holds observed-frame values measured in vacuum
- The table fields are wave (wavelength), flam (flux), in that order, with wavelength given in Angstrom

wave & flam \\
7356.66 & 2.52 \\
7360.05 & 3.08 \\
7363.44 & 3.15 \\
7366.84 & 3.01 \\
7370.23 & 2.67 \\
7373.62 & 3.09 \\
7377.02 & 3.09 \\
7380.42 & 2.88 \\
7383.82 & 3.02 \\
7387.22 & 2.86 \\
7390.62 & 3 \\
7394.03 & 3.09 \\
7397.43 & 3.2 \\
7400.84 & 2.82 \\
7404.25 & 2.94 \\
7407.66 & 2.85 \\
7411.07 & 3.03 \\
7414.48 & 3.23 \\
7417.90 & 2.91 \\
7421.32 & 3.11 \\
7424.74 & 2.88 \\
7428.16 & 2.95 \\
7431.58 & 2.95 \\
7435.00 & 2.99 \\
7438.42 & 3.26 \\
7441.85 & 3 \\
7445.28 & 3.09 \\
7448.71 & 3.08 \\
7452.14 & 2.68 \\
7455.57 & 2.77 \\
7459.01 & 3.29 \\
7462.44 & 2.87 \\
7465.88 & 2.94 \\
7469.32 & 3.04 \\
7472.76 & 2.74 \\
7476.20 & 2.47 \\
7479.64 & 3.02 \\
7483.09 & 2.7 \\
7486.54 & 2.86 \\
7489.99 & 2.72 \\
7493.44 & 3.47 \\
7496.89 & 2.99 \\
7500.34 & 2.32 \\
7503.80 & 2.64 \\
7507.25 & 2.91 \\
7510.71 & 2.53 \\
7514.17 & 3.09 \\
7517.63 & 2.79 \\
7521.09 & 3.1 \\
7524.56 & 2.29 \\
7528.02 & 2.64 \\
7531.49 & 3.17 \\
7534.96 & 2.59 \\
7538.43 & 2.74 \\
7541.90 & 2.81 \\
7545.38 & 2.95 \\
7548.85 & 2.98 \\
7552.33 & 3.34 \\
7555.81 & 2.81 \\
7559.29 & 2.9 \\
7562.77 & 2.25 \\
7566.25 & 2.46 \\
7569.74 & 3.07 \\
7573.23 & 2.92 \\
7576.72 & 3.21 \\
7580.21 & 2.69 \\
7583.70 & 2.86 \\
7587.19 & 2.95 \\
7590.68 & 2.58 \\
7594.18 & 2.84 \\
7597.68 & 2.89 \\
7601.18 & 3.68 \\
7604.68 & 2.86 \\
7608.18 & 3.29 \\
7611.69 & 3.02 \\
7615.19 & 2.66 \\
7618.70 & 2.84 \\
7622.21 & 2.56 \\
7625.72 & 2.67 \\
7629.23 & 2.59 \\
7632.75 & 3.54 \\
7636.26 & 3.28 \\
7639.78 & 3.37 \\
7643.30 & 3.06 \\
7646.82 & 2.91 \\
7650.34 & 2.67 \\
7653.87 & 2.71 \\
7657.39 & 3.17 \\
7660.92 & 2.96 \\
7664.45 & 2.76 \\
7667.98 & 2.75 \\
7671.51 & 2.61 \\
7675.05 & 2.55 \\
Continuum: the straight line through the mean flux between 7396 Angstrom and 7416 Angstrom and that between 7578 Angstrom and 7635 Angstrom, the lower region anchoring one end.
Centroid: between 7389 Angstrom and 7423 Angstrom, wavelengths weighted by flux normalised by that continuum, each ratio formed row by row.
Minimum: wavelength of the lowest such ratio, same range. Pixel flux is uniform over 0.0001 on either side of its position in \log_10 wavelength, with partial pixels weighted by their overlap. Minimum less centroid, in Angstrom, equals -5.2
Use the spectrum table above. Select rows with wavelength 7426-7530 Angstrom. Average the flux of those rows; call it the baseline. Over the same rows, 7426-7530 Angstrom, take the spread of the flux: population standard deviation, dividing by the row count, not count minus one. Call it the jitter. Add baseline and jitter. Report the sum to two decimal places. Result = 3.14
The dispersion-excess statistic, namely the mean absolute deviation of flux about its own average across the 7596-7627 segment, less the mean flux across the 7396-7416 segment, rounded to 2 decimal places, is -2.75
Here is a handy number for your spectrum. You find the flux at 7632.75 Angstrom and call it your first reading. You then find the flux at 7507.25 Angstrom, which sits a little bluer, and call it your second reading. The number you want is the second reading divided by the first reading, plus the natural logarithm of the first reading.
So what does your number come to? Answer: 2.09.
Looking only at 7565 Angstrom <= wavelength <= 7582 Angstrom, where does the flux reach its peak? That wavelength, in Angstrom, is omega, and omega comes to 7576.72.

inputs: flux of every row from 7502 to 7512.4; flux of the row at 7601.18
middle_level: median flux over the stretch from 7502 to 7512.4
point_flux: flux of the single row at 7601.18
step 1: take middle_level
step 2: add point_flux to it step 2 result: 6.32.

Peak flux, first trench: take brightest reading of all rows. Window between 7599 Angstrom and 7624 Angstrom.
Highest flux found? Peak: 3.68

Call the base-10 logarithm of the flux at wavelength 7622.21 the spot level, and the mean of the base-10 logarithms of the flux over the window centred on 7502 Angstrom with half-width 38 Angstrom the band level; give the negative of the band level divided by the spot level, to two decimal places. -1.09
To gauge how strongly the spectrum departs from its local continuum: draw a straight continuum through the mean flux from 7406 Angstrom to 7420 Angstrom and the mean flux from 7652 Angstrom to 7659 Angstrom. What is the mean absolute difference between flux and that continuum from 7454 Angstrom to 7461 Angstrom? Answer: 0.26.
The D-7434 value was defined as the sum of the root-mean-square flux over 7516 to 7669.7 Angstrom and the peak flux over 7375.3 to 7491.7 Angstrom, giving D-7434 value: 6.20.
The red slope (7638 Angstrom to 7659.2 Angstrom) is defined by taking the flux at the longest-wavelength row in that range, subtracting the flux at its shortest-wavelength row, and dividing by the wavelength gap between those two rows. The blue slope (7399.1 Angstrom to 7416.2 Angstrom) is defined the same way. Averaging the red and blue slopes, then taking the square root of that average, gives 0.10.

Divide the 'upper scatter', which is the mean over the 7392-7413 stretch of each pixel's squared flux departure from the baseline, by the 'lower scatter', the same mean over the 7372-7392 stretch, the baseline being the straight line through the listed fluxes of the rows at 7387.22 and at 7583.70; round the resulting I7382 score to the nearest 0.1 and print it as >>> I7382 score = 1.4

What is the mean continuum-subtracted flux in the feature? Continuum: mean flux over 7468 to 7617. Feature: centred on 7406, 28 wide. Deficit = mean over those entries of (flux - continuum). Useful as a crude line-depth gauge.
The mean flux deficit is 0.15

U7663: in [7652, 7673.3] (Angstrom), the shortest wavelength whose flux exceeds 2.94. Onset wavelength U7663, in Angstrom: 7657.39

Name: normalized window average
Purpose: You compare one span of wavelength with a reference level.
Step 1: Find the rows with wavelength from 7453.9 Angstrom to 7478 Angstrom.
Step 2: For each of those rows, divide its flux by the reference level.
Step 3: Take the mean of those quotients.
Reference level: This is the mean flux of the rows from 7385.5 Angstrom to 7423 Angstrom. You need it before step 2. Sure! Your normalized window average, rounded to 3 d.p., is 0.957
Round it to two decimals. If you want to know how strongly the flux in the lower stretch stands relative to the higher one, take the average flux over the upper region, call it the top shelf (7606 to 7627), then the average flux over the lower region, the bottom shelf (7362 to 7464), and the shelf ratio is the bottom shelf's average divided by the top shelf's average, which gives 1.05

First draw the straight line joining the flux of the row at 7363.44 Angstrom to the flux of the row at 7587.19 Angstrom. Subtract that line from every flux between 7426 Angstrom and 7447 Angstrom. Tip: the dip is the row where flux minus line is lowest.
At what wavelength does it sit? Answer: 7428.16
